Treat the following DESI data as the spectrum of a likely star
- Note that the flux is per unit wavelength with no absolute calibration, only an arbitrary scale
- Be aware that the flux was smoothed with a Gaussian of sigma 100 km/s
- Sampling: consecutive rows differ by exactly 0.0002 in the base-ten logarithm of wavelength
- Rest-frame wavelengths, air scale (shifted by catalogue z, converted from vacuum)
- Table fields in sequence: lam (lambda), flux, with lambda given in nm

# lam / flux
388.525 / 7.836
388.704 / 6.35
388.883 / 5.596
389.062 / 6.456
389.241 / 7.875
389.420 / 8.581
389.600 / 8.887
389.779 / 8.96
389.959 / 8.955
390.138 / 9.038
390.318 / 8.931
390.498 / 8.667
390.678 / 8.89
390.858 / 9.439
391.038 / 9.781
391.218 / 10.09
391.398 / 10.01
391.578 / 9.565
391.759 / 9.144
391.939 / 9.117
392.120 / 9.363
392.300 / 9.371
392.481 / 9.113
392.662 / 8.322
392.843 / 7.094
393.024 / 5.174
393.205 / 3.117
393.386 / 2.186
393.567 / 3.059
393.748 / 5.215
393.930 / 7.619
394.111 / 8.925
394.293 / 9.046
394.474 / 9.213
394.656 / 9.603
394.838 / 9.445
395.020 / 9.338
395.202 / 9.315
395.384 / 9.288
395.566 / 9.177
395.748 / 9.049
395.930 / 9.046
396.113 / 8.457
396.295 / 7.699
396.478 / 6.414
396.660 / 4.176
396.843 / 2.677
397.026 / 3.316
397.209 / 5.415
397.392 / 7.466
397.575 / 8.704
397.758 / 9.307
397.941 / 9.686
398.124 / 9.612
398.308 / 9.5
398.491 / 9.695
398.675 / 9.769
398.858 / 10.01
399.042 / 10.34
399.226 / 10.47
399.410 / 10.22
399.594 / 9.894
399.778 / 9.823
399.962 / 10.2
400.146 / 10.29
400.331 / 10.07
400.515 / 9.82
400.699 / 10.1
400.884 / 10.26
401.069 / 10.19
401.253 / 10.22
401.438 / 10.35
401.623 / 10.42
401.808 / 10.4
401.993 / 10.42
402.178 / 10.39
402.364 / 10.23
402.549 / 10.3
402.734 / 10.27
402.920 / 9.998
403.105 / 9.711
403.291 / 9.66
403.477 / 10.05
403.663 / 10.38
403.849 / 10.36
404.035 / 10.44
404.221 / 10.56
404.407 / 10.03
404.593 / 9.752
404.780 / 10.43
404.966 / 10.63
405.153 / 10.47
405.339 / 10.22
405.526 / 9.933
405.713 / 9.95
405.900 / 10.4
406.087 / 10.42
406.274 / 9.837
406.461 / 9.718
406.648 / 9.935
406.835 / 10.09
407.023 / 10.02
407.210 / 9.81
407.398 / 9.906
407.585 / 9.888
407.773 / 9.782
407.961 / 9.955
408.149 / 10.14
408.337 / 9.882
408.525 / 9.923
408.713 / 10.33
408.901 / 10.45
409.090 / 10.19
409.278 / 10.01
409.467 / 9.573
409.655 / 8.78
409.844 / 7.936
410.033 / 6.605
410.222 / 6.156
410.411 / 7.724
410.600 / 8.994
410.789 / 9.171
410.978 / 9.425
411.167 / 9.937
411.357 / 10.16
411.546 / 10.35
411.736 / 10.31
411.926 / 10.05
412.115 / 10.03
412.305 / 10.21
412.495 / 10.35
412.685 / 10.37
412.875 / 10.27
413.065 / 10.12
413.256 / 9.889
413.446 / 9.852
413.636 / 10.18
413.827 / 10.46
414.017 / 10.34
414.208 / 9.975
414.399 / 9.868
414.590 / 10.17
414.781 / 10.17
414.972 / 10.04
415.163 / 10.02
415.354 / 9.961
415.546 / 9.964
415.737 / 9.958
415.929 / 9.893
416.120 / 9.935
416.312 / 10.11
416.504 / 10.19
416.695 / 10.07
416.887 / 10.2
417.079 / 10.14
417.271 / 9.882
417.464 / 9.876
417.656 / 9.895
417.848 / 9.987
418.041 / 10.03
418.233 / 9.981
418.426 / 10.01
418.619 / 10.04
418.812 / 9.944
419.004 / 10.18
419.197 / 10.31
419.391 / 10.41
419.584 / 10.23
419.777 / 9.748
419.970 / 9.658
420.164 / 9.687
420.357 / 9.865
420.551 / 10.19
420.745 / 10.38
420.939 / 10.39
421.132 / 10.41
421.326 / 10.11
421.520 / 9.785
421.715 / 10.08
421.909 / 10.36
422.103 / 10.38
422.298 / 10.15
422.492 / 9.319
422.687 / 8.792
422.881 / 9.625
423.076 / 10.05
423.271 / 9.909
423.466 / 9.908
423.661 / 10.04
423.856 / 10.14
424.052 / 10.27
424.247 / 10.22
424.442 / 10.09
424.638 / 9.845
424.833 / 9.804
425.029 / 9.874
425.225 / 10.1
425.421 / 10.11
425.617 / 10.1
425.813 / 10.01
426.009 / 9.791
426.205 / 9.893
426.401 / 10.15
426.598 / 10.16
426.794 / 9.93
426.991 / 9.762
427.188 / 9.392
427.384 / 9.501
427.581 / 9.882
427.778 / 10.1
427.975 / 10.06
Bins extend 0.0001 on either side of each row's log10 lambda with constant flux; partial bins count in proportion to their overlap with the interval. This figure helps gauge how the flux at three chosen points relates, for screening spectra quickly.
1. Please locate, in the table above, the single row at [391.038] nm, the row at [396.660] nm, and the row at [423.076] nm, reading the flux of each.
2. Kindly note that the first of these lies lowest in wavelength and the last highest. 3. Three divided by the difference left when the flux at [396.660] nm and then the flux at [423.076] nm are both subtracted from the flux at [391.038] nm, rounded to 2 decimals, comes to -0.67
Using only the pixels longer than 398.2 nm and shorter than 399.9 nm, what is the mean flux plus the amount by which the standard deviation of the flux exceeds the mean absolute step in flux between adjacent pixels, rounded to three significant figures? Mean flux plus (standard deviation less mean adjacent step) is 10.1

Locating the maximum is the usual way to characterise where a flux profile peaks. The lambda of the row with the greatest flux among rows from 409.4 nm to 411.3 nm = 411.167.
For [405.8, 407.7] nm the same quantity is 406.087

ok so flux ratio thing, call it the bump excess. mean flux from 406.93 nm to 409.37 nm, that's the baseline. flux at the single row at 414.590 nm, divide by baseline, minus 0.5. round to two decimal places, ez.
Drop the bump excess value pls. 0.51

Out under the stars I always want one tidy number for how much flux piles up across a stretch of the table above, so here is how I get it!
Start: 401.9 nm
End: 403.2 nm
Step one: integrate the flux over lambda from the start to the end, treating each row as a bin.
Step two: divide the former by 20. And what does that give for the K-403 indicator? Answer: 0.66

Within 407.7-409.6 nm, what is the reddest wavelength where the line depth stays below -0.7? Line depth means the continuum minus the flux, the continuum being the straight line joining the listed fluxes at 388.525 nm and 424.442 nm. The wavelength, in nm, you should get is 409.278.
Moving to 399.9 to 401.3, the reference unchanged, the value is 401.253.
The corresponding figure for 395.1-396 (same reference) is 395.930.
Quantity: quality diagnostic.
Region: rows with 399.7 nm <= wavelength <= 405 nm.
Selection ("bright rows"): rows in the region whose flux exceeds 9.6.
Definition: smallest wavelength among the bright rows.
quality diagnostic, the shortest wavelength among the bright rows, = 399.778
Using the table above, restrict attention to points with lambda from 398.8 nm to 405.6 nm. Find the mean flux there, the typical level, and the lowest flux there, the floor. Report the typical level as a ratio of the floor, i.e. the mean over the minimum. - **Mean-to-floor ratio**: 1.1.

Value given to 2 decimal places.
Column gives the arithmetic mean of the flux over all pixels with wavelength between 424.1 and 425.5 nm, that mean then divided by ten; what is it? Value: 1.00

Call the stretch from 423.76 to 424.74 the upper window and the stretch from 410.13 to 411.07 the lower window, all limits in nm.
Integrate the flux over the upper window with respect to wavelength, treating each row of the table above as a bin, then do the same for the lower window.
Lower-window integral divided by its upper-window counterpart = 0.79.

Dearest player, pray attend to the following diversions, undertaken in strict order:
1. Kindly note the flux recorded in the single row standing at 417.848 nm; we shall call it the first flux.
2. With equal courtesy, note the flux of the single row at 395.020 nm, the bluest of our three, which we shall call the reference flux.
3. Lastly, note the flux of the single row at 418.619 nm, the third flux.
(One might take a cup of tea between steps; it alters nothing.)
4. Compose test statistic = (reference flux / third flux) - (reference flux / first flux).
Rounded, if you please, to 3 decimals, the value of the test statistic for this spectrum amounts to -0.005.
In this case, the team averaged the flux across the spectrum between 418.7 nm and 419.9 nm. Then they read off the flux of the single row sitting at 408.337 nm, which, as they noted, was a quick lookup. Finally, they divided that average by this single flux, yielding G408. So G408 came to 1.03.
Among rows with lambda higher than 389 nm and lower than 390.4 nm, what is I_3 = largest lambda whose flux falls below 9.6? 390.318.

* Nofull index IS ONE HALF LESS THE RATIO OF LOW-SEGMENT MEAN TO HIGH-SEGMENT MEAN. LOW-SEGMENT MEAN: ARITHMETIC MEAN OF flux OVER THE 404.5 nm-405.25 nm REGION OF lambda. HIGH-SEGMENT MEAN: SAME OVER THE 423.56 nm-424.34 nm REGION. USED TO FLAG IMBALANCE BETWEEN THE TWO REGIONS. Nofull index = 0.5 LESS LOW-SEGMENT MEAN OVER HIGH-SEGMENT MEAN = -0.52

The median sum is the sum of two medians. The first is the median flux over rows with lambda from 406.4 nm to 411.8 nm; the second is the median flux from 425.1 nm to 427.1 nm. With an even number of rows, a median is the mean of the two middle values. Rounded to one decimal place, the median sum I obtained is 20.0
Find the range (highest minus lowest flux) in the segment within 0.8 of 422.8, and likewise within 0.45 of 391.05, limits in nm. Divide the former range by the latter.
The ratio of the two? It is 1.3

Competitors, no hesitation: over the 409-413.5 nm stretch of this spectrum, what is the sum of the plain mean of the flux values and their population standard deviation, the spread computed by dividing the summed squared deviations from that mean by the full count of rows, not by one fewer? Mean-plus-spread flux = 10.6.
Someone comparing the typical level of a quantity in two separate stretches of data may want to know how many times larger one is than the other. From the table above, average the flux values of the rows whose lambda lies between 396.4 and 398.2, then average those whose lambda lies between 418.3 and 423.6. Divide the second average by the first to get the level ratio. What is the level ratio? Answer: 1.50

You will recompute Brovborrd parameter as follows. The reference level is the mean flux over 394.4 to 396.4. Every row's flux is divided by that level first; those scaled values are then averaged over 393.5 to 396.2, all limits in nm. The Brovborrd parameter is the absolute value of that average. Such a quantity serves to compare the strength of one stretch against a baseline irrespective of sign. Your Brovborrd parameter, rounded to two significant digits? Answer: 0.93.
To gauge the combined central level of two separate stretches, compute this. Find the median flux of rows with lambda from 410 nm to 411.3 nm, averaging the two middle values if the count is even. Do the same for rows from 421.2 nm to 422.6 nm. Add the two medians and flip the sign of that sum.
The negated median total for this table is -19.1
